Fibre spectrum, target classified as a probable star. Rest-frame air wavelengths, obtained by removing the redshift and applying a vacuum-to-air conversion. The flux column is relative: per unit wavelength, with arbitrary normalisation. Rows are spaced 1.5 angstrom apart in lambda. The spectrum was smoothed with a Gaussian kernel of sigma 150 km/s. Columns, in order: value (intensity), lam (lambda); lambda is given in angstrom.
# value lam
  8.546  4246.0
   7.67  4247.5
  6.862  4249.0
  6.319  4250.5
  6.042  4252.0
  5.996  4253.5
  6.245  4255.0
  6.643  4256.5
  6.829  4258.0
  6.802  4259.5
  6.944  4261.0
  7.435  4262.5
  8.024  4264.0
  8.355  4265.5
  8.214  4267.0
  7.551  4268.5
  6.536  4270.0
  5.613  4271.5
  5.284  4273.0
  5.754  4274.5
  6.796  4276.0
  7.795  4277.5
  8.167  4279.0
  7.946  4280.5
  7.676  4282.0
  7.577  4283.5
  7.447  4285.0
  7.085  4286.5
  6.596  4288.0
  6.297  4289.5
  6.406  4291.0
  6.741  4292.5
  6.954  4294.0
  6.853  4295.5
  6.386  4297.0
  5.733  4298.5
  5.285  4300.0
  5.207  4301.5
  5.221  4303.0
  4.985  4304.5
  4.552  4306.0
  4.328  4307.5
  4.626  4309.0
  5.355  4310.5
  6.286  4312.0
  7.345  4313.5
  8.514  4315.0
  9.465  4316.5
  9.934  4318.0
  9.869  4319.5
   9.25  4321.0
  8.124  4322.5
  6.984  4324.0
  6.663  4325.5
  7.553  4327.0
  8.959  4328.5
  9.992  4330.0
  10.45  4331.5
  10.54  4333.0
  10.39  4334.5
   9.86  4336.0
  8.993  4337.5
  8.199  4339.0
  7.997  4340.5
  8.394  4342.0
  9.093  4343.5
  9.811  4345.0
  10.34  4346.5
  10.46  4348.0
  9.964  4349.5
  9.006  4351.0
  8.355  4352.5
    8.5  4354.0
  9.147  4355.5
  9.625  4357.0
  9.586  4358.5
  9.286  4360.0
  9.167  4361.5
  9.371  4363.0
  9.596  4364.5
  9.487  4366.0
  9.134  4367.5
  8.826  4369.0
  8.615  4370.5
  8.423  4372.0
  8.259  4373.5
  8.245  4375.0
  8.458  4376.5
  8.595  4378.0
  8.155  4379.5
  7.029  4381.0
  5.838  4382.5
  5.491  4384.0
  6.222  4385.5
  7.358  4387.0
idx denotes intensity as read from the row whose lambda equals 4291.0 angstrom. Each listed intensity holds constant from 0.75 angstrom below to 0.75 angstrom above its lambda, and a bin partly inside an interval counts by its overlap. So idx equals 6.406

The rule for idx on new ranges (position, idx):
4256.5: 6.643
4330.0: 9.992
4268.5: 7.551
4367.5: 9.134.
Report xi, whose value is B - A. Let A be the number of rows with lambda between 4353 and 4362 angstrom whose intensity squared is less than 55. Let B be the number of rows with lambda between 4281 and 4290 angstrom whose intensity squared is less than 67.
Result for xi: 6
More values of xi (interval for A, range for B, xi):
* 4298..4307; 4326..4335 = -5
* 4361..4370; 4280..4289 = 6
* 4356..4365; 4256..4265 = 6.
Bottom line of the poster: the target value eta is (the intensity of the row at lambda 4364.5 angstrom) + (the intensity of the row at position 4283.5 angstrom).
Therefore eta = 17.2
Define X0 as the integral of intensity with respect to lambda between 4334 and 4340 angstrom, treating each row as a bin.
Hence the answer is 56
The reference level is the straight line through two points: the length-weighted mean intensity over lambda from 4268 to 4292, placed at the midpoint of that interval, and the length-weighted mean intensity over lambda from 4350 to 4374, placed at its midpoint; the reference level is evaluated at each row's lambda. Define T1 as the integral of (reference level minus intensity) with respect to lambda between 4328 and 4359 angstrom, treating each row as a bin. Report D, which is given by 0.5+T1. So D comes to -26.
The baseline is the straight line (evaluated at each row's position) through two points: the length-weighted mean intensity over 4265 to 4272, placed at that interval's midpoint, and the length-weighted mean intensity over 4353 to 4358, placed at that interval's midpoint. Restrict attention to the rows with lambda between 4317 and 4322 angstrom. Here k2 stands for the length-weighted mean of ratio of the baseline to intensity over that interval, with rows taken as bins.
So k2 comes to 0.87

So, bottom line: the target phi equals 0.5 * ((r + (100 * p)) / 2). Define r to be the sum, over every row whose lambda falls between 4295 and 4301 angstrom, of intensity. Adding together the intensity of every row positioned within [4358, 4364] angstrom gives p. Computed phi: 941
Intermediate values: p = 37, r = 24.3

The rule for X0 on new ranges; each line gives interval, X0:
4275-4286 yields 83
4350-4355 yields 44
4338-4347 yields 80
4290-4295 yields 33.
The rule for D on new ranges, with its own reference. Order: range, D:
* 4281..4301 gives 10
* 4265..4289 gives -7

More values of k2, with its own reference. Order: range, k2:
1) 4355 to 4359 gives 0.96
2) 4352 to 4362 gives 1.00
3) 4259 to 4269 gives 0.94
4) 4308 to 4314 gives 1.45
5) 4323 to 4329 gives 1.14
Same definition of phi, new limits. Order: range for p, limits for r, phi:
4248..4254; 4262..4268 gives 638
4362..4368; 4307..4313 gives 945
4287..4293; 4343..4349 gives 661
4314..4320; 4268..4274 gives 951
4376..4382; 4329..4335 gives 816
